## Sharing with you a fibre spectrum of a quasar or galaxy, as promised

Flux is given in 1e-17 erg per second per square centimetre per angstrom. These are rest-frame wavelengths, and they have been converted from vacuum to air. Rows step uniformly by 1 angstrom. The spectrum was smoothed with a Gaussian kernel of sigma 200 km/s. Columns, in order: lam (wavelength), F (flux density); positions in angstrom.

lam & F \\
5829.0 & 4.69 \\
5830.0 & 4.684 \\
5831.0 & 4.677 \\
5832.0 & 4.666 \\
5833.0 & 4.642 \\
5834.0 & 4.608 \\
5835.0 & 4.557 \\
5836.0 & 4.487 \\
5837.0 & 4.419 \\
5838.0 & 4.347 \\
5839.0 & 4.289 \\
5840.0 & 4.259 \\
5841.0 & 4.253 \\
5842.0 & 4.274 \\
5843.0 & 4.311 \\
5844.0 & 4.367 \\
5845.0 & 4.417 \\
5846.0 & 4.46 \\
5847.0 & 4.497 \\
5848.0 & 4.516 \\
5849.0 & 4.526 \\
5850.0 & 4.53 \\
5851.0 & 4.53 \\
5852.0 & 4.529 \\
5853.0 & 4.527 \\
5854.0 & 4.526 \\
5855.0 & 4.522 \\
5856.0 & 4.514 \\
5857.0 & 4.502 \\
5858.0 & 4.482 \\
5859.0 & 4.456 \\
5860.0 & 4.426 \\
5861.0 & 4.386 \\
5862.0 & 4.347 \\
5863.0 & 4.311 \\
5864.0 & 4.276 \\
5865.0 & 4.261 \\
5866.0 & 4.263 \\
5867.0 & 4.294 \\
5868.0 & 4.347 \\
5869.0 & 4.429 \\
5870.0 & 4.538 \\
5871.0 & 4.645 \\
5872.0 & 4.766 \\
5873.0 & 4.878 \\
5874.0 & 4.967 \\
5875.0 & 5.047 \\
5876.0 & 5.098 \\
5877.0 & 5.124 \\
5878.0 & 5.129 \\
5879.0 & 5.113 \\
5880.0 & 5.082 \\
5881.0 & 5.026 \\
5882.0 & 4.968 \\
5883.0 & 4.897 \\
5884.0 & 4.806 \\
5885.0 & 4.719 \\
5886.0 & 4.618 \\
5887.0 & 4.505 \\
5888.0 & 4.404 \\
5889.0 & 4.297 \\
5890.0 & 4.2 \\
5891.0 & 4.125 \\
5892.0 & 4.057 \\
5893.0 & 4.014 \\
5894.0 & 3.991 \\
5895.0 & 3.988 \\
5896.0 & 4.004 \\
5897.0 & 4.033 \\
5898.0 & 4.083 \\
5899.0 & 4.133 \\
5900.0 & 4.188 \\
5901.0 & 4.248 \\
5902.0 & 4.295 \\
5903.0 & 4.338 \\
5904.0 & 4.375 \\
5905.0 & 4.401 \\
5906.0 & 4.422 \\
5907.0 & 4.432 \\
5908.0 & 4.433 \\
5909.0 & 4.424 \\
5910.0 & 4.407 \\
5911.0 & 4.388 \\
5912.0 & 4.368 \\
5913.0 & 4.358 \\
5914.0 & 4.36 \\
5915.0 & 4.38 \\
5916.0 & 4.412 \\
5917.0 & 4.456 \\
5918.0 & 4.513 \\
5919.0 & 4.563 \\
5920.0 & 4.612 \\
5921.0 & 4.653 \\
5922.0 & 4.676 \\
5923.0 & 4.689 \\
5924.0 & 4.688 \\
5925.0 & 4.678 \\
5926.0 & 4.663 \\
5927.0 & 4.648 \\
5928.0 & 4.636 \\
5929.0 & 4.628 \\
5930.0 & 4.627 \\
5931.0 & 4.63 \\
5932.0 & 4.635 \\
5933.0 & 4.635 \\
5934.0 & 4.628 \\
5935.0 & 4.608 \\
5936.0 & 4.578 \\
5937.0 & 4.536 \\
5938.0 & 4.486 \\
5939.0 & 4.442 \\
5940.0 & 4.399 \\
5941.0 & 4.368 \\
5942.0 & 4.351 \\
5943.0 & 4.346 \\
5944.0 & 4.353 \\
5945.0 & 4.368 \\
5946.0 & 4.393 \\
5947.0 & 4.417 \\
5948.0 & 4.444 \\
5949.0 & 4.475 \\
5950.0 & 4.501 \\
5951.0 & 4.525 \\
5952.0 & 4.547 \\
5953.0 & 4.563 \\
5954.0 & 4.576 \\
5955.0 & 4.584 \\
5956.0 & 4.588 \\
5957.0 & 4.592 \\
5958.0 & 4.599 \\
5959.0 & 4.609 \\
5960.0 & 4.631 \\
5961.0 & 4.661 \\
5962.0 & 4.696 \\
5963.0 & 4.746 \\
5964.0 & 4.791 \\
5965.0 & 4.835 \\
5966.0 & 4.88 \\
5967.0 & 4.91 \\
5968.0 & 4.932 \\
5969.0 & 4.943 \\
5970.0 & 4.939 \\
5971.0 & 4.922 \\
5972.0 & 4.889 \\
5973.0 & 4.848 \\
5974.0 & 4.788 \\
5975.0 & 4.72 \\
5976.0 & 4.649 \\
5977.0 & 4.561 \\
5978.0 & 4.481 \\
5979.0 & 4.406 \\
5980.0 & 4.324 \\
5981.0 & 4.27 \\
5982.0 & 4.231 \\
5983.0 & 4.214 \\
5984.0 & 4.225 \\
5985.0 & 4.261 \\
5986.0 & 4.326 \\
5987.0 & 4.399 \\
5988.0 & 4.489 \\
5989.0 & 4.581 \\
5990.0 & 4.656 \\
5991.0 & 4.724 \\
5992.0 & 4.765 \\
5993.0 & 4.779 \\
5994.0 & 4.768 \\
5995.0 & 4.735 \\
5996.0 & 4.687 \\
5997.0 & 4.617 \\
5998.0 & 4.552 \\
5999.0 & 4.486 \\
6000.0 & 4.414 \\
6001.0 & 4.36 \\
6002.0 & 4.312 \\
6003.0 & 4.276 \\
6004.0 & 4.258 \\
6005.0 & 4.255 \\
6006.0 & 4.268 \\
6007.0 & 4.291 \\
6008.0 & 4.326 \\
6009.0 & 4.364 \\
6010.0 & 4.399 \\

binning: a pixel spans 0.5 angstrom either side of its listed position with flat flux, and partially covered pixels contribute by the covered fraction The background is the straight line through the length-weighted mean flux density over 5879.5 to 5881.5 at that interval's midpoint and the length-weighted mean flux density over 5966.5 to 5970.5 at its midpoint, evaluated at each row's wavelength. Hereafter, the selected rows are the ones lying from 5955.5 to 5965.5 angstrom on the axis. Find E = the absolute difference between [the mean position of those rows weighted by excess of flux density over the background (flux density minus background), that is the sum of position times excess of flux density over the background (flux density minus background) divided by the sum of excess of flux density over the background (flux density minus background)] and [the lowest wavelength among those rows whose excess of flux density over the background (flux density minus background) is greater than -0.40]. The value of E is 3.6 angstrom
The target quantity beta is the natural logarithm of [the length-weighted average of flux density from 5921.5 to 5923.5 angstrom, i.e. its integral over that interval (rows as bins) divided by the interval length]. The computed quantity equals 1.54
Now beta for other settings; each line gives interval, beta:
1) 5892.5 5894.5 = 1.39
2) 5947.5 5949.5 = 1.50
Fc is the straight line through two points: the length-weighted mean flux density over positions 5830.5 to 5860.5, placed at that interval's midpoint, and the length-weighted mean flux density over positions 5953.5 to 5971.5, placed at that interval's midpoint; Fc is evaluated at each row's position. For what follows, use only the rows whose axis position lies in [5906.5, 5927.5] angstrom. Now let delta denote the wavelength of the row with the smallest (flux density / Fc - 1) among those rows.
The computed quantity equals 5914.0 angstrom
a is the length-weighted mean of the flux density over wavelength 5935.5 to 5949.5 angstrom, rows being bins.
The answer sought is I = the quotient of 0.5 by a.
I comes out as 0.113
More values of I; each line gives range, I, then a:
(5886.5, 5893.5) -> 0.118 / 4.2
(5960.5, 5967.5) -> 0.104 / 4.8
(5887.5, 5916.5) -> 0.117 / 4.3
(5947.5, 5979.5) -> 0.107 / 4.7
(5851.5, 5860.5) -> 0.111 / 4.5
